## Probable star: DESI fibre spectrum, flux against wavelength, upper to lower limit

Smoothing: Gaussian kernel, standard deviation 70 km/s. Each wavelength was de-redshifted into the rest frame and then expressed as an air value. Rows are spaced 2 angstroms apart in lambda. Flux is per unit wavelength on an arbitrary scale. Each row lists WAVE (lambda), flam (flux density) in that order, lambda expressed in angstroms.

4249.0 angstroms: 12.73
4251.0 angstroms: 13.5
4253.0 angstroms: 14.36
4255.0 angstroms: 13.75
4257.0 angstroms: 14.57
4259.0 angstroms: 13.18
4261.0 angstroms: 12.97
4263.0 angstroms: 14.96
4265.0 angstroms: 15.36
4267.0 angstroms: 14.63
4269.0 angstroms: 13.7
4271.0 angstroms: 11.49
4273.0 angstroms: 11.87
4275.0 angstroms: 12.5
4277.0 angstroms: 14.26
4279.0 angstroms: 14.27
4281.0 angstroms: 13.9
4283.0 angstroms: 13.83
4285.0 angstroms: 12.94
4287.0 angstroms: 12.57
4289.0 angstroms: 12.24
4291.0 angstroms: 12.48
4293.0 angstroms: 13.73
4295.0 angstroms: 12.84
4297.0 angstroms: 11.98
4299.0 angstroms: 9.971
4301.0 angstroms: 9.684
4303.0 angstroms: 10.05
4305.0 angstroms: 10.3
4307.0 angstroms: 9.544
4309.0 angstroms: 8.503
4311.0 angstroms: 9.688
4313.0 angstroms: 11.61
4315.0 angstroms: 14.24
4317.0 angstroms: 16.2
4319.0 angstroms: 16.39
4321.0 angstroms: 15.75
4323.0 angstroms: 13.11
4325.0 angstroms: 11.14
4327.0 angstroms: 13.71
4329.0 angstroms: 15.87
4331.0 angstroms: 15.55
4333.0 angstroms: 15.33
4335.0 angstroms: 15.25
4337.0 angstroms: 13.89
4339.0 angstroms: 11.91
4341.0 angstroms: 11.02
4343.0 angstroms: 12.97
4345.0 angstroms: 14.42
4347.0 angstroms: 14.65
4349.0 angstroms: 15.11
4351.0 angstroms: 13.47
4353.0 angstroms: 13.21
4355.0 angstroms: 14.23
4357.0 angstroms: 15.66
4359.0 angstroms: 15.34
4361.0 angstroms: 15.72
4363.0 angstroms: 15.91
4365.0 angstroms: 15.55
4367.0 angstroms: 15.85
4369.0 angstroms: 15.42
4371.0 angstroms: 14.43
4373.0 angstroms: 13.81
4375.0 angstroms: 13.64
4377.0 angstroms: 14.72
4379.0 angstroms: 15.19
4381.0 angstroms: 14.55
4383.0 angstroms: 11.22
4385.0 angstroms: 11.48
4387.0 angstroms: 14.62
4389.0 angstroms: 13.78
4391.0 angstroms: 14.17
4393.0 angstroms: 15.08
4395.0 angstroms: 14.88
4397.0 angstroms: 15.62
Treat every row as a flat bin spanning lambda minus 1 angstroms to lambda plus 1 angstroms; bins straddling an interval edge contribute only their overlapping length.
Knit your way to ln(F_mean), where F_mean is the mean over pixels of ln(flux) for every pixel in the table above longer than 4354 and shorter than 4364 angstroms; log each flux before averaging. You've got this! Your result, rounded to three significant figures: 1.00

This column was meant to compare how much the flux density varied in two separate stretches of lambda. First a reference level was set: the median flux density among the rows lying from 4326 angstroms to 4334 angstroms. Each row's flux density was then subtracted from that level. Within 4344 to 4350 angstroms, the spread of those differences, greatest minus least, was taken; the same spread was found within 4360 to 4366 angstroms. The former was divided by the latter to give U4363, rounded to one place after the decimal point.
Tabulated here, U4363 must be 1.9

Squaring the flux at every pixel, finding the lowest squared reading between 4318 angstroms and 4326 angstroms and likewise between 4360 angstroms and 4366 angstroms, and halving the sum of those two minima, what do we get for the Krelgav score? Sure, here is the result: 183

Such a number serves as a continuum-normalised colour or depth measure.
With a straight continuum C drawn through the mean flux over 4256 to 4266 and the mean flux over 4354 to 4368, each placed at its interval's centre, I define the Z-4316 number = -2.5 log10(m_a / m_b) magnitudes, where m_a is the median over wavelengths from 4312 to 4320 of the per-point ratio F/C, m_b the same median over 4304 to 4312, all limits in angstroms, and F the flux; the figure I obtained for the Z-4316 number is -0.49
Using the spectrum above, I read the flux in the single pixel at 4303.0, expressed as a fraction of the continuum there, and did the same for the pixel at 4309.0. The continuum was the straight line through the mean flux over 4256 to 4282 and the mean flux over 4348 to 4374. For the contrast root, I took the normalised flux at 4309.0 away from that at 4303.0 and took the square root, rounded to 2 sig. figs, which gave 0.34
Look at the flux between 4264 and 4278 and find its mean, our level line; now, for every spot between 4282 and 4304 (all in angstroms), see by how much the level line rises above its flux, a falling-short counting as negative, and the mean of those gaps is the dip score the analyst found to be 1.4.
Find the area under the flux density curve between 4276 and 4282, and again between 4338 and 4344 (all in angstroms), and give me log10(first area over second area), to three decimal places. 0.073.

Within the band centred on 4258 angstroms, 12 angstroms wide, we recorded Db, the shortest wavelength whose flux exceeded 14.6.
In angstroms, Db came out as 4263.0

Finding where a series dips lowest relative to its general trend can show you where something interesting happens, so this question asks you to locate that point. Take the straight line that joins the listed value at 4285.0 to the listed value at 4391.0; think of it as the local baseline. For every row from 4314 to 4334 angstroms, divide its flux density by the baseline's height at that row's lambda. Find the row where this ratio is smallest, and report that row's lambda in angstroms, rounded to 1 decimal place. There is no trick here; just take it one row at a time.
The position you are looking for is 4325.0 angstroms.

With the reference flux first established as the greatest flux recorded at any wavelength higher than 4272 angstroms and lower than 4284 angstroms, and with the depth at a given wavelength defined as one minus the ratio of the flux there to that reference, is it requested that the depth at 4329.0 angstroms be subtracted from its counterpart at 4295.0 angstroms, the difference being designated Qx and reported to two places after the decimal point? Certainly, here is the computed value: 0.21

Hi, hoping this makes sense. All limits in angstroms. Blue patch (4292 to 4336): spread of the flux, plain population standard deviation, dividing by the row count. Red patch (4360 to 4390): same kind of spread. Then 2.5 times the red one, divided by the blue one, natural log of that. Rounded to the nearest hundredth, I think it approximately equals 0.32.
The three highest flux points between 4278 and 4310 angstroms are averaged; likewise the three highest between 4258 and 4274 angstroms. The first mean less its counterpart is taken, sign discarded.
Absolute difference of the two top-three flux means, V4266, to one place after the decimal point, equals 1.0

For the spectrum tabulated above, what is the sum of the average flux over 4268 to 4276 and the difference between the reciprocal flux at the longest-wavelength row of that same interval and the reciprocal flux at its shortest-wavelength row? 12.4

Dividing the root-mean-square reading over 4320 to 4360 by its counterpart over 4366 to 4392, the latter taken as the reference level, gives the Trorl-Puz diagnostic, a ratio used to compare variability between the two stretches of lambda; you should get 1.00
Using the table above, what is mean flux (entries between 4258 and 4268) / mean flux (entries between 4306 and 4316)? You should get 1.33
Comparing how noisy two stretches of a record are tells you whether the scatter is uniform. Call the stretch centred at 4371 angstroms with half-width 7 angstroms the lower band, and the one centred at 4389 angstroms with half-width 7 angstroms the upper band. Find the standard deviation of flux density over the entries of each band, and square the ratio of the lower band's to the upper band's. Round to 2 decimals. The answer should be 0.29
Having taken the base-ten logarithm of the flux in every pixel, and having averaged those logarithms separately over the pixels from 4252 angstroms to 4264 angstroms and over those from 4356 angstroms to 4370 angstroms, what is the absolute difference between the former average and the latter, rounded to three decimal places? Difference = 0.050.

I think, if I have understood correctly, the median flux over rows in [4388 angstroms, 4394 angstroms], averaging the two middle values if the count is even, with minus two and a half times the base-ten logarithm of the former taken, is -2.88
